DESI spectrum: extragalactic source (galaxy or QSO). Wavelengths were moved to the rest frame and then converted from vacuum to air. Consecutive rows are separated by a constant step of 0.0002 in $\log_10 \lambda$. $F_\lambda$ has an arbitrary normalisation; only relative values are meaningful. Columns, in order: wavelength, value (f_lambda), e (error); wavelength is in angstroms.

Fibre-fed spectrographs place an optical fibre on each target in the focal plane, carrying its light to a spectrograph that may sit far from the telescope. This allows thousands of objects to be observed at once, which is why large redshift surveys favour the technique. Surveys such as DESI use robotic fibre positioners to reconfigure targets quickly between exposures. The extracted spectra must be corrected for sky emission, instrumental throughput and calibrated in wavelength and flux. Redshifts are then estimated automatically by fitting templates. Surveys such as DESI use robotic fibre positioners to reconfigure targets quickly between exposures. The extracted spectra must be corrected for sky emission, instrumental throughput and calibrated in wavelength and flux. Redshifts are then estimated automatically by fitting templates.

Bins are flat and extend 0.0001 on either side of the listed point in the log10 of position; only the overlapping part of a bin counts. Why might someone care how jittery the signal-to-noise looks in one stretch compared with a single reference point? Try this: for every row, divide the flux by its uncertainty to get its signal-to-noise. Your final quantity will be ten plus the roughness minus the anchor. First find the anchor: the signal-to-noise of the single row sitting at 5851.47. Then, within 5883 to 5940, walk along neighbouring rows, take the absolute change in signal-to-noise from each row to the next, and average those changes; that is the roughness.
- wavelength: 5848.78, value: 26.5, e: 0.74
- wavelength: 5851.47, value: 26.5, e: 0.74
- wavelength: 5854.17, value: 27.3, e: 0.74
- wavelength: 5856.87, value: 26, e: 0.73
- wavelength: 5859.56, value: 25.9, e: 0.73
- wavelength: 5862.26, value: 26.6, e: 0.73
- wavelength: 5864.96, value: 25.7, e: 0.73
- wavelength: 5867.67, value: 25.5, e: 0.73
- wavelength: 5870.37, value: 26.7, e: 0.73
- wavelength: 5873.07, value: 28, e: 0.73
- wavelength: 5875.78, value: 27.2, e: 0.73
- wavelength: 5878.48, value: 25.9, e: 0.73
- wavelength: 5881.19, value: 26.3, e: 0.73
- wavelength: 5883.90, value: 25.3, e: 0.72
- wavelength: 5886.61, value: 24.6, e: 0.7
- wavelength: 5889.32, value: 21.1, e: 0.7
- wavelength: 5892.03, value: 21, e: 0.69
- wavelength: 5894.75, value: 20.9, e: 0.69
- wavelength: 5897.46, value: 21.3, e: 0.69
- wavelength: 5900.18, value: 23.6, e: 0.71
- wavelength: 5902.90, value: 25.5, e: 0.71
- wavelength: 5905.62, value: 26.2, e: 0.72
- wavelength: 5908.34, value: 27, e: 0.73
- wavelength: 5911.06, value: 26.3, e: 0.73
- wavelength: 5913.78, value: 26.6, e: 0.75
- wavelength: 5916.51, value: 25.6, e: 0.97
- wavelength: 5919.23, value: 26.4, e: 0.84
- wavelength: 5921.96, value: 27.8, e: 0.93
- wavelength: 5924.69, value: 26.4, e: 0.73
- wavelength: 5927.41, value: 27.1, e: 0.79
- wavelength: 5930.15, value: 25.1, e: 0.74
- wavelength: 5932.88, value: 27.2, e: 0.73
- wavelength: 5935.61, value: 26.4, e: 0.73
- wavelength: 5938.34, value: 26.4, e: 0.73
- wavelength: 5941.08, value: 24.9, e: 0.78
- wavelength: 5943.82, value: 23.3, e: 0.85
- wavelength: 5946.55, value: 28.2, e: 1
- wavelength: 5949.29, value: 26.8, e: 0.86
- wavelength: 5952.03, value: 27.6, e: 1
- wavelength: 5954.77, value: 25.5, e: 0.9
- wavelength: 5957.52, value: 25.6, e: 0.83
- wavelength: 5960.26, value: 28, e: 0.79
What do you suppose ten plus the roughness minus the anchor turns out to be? -23.7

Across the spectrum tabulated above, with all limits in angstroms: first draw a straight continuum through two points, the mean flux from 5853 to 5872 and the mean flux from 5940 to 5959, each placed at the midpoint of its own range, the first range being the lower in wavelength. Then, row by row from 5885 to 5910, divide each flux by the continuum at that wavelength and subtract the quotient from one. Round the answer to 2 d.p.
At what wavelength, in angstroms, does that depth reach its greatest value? 5894.75 angstroms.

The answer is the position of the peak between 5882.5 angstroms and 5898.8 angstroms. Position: 5883.90 angstroms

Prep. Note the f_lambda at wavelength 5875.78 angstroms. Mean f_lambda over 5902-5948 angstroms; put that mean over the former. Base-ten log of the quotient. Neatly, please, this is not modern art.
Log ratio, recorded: -0.015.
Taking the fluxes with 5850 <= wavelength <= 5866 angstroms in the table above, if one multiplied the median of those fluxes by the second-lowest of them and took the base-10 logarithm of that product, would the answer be 2.83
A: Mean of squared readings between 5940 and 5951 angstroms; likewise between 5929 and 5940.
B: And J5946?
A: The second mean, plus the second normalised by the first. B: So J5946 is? 692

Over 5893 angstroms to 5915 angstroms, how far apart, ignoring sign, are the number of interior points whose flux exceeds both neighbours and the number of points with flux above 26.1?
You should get 3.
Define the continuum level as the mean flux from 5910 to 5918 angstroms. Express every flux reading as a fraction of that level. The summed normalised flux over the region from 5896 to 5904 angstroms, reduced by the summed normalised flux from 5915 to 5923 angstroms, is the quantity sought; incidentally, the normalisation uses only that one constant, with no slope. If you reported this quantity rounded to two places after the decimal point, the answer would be -0.36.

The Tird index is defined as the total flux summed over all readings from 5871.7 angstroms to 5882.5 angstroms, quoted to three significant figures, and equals 107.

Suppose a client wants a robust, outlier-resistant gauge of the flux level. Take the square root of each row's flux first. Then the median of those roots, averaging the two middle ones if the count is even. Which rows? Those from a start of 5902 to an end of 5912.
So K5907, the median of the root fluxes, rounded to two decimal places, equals 5.12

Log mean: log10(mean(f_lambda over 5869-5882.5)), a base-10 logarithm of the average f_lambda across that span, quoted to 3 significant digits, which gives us 1.43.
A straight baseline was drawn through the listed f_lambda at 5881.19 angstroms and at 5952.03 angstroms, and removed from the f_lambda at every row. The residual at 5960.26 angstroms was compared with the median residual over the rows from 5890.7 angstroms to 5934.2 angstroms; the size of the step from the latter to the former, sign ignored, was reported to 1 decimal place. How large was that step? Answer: 0.9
